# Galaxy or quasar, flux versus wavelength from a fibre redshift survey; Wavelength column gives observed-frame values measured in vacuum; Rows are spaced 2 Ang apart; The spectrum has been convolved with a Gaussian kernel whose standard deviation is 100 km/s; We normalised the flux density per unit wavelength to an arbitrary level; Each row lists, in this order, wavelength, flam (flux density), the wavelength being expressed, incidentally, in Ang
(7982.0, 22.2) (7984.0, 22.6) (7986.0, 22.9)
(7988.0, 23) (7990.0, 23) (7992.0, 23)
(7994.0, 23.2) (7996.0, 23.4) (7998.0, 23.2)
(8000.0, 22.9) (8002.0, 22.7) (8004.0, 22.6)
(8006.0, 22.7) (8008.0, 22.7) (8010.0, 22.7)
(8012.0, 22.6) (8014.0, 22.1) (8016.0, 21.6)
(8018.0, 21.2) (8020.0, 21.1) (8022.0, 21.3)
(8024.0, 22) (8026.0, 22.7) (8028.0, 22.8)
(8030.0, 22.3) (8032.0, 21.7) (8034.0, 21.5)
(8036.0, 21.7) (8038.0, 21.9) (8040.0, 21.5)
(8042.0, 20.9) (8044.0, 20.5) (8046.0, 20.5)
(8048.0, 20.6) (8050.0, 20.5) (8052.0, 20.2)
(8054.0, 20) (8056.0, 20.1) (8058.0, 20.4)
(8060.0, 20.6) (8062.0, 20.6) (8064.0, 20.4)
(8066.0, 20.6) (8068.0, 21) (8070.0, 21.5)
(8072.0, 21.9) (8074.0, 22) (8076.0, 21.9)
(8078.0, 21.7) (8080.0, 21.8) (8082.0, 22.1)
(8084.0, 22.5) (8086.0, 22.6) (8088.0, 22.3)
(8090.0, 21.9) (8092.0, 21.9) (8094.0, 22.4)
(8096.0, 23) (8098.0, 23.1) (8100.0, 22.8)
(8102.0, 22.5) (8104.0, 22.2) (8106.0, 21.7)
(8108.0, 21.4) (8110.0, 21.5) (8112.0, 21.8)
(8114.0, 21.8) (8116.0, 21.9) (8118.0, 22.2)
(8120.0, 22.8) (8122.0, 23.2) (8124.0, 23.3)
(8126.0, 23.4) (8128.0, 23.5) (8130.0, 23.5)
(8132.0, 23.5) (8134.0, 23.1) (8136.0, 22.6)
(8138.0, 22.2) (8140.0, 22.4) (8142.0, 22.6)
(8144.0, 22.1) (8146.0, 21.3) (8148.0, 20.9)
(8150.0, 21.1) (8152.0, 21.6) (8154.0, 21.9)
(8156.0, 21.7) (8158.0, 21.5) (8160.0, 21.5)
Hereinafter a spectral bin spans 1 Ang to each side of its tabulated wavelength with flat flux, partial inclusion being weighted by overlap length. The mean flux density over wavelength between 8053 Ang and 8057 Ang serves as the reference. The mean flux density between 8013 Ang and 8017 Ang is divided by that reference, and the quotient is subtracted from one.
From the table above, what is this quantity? -0.090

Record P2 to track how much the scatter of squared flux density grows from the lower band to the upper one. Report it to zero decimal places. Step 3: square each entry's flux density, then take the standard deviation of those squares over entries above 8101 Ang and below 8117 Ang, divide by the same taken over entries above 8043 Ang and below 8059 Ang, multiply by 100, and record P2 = 176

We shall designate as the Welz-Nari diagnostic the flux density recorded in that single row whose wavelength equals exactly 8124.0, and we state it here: 23.3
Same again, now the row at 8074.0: 22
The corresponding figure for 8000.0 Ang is 22.9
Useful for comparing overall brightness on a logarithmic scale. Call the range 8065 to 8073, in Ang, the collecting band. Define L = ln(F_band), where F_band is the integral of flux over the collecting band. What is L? 5.1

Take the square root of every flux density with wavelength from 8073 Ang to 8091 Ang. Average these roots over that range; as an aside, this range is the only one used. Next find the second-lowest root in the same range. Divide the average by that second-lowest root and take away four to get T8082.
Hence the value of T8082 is -2.993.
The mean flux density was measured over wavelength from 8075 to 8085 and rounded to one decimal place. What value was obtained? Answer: 22.0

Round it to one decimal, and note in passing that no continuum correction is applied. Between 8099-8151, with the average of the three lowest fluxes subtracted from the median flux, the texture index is 1.2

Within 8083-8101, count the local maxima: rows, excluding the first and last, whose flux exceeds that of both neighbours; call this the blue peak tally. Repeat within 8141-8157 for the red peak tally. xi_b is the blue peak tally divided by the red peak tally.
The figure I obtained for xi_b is 2.00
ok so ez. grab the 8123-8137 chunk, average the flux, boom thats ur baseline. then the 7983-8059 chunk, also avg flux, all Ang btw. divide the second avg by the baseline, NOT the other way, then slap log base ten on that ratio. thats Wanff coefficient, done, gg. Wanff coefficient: -0.026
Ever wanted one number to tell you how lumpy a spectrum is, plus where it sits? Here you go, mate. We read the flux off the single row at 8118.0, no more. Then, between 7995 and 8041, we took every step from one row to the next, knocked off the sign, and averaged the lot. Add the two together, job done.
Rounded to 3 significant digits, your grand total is 22.5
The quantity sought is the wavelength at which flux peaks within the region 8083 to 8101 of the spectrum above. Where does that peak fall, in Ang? 8098.0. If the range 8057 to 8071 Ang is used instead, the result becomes 8070.0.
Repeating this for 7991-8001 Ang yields 7996.0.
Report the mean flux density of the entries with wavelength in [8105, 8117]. 21.7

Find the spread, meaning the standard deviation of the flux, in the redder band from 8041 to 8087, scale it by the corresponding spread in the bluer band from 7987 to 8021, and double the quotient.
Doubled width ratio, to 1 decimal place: 2.4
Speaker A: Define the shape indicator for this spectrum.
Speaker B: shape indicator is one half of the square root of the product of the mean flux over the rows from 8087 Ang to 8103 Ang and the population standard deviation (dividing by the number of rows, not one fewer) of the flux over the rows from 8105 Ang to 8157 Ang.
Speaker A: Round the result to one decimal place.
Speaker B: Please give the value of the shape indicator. 2.1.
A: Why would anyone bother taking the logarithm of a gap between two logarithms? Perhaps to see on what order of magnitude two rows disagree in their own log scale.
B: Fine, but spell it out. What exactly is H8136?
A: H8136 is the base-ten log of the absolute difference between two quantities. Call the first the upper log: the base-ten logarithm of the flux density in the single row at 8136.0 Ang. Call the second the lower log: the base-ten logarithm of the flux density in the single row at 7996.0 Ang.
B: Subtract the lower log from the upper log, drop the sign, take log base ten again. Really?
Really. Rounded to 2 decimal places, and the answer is -1.82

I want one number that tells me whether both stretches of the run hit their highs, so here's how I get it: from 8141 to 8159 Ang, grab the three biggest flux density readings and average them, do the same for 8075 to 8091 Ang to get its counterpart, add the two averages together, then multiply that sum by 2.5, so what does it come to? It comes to 112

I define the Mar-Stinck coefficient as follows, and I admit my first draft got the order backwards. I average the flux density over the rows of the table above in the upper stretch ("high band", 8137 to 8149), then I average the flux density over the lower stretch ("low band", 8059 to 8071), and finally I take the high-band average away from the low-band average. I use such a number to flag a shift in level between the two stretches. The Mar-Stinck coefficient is -1.1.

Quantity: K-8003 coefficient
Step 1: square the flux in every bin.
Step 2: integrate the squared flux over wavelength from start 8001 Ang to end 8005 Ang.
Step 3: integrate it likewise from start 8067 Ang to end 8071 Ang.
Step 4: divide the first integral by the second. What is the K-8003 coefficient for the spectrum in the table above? 1.14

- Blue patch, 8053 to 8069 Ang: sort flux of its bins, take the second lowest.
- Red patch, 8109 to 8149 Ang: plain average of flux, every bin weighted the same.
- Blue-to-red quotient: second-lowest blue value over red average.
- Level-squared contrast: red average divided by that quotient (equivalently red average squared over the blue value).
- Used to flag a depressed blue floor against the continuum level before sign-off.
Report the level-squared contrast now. 25.1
